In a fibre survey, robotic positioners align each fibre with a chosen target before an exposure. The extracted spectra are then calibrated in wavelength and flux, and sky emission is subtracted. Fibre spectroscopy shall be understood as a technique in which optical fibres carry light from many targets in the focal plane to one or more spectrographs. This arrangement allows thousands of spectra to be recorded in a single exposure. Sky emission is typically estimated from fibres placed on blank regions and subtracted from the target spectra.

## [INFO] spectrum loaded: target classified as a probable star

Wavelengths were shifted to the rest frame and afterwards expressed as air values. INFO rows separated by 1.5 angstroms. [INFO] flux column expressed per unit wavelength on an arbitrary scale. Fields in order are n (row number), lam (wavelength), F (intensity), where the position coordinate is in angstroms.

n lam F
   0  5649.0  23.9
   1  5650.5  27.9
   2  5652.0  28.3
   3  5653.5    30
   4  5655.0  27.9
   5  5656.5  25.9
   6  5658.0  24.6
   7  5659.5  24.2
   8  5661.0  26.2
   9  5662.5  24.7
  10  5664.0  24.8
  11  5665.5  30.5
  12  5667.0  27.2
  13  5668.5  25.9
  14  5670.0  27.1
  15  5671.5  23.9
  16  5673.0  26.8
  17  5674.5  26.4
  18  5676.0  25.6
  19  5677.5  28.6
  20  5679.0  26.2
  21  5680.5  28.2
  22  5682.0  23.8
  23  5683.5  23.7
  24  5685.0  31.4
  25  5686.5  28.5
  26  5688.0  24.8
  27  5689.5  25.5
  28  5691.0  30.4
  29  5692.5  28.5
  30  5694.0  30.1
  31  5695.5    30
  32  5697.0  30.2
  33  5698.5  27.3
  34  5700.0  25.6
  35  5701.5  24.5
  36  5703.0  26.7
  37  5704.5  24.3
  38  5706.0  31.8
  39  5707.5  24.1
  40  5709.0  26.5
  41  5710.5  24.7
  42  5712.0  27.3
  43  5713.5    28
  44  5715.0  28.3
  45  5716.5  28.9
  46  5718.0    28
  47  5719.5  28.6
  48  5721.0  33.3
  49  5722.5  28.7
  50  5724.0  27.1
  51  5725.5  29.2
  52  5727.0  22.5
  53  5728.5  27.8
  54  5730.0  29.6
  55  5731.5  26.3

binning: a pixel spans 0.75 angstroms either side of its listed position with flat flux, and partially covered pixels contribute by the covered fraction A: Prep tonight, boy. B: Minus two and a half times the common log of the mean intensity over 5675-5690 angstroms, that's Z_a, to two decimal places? -3.56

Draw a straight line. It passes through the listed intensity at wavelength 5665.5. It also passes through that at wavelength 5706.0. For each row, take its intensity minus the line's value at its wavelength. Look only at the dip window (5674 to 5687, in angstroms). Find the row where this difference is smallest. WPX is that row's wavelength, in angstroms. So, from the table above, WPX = 5683.5 angstroms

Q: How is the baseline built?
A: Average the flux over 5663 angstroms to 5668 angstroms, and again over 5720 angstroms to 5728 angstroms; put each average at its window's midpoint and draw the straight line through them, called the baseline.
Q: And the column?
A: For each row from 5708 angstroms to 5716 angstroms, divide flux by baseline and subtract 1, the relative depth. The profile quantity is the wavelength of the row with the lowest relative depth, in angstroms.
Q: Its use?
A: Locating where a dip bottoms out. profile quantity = 5710.5 angstroms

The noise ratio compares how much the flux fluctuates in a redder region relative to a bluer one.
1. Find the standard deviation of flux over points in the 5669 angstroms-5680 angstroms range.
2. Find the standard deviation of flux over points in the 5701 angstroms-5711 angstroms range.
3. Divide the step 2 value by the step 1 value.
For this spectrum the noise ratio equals 1.90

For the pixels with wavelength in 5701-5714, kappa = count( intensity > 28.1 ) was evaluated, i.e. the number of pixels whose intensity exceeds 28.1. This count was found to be 1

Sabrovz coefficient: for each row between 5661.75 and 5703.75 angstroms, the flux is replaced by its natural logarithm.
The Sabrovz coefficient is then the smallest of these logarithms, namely 3.17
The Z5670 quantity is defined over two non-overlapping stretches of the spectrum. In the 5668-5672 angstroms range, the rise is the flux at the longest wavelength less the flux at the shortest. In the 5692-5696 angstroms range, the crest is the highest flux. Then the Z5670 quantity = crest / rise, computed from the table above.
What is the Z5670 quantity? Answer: -15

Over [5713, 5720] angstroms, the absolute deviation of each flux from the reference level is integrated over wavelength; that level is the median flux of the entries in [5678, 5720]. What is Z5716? 5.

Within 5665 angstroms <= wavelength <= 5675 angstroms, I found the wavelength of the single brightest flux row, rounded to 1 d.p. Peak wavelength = 5665.5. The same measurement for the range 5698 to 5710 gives 5706.0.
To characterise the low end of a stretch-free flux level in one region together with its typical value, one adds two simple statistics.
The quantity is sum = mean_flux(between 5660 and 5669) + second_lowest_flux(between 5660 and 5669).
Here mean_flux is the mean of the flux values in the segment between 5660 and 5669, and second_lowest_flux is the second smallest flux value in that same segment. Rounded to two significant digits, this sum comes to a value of 51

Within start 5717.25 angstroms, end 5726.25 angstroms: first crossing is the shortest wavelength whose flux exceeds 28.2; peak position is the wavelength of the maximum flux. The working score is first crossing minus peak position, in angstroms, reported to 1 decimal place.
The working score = -1.5 angstroms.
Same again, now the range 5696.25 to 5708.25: -9.0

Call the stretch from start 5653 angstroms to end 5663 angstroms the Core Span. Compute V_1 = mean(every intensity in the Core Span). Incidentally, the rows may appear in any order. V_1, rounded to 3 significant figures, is 26.2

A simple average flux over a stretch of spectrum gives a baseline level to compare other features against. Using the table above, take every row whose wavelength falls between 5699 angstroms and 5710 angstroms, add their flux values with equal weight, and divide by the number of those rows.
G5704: 26.2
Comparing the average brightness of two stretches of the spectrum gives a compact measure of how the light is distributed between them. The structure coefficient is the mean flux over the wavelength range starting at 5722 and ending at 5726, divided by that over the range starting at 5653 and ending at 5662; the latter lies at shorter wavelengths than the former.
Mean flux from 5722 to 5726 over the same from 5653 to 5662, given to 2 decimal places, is 1.07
